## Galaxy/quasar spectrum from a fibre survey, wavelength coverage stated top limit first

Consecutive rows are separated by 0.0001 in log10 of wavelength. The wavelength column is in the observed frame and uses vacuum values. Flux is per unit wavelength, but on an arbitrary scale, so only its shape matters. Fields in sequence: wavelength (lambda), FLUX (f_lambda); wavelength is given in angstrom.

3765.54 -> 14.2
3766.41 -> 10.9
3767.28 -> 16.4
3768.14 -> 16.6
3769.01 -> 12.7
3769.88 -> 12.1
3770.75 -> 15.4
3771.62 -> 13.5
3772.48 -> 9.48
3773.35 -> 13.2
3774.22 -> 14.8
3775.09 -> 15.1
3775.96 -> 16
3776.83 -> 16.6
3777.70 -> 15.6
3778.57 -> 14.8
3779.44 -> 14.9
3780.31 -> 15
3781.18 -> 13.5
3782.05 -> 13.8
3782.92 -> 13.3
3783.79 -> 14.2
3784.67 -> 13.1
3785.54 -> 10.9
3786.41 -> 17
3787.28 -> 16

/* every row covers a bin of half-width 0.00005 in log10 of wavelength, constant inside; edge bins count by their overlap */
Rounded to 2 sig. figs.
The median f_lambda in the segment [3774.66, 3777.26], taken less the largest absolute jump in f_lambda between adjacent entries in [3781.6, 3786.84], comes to 9.9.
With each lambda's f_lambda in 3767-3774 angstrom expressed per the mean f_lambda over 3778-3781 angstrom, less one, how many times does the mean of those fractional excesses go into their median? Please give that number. 1.3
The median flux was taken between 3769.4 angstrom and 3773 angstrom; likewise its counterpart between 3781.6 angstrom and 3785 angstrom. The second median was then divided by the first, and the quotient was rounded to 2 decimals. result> 1.06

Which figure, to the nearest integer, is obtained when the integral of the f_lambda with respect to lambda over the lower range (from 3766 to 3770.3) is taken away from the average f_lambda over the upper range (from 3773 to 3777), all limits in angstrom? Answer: -44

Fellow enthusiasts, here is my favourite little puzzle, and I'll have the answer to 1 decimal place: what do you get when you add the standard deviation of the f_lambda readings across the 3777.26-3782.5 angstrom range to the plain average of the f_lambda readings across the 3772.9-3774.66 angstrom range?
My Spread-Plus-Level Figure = 14.7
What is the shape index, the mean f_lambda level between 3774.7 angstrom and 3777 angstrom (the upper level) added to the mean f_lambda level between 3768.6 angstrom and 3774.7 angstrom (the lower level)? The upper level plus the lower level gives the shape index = 28.9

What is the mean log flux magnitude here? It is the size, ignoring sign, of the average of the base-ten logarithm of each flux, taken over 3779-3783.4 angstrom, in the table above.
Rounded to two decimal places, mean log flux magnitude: 1.15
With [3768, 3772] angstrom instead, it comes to 1.14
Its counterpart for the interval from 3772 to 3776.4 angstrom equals 1.13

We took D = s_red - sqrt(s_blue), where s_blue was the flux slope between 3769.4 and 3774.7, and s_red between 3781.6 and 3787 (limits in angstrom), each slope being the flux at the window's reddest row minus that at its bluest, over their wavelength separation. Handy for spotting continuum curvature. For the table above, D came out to -0.1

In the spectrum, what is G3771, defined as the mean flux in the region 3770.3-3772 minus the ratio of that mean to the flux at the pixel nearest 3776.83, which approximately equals 14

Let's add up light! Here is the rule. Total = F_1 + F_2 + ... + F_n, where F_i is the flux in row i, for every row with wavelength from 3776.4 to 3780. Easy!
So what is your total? 62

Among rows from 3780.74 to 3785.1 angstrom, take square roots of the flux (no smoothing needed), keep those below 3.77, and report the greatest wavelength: 3784.67 angstrom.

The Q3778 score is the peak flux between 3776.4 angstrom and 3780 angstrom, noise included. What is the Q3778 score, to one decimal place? 16.6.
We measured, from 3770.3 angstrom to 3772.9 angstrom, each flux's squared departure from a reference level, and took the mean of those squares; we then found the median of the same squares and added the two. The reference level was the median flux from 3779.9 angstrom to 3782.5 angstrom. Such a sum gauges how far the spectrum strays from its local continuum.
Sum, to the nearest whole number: 10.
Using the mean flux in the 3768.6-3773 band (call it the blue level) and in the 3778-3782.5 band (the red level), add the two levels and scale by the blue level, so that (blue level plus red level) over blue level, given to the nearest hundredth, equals 2.14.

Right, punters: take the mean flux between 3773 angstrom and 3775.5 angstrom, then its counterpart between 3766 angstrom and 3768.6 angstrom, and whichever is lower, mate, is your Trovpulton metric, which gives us 14.4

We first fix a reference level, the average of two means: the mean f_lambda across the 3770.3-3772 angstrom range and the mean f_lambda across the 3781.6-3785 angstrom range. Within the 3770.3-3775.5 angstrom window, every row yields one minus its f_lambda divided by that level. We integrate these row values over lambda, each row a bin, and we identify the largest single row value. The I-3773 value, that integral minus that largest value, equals -0.16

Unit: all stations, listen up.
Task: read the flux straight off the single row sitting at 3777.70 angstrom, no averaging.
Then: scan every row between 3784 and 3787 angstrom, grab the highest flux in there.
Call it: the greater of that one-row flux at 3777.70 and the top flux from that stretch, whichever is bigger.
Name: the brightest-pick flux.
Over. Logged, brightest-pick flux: 17.0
